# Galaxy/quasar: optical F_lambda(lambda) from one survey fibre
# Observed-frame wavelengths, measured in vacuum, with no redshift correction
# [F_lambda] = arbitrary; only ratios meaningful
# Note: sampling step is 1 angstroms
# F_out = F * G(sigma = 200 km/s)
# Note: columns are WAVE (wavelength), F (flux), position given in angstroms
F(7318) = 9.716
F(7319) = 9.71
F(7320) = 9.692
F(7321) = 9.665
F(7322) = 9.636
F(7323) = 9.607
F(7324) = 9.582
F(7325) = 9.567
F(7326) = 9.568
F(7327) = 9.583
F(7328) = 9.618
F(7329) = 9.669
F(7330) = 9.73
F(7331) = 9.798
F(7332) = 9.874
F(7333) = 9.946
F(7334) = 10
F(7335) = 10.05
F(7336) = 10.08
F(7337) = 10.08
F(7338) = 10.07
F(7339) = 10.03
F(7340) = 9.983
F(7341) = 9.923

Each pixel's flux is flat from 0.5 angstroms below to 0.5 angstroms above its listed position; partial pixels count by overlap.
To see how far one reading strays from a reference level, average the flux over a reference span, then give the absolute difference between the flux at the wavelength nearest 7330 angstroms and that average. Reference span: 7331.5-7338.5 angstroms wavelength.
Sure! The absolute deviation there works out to 0.28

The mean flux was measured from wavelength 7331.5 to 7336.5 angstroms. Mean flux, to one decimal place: 10.0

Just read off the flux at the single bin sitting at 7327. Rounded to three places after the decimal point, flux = 9.583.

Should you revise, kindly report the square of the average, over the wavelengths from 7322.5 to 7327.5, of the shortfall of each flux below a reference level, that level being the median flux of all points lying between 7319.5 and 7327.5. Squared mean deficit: 0.000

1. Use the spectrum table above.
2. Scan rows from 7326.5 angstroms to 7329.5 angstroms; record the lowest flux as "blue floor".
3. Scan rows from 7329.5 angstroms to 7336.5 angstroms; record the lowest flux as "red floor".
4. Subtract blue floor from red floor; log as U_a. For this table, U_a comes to 0.1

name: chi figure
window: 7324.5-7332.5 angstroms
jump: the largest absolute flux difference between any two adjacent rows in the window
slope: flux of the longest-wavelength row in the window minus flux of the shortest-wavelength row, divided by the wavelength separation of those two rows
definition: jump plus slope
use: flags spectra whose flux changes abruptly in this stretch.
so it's 0.12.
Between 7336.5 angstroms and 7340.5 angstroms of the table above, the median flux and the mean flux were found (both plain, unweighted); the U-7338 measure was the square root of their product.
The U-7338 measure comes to 10.0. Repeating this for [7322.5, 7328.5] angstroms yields 9.6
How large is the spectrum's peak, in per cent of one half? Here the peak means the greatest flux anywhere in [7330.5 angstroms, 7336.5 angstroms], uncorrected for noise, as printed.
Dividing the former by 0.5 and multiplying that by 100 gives 2016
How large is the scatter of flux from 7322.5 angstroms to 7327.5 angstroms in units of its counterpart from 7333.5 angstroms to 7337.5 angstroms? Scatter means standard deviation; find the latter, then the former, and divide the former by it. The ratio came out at 0.4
